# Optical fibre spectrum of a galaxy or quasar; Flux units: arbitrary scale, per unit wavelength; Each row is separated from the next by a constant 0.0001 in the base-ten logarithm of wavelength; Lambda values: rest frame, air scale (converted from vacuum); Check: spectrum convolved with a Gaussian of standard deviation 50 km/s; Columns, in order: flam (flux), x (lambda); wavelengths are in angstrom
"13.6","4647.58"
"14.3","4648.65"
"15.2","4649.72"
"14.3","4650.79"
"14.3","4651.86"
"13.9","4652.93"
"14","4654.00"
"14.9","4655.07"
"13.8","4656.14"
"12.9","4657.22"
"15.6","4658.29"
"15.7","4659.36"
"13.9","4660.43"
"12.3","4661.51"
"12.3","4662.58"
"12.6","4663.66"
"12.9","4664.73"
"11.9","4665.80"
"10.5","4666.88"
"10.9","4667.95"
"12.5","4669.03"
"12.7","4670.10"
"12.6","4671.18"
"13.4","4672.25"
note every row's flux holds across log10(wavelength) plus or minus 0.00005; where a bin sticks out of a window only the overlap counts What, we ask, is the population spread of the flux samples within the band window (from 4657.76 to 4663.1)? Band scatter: 1.5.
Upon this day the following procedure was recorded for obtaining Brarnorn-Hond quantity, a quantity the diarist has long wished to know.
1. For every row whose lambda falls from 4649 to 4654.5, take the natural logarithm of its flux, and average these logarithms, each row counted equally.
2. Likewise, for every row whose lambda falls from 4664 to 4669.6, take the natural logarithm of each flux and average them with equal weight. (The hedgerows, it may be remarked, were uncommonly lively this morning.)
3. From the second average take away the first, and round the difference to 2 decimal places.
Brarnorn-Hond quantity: -0.20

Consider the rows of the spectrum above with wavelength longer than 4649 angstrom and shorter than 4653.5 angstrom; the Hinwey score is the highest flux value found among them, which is 15.2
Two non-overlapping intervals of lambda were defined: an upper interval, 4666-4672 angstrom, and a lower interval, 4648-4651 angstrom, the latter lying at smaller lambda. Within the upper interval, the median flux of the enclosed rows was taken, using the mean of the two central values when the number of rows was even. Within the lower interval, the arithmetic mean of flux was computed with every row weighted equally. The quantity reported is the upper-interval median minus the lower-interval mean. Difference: -2.1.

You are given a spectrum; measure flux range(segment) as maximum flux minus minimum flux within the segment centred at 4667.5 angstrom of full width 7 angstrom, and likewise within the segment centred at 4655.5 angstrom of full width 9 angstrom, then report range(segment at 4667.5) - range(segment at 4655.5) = -0.4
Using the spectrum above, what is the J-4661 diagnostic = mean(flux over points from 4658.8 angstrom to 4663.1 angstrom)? 13.6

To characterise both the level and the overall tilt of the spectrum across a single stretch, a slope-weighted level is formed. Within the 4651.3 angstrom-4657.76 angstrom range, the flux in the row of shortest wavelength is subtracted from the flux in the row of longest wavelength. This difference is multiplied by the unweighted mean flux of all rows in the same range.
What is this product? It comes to -20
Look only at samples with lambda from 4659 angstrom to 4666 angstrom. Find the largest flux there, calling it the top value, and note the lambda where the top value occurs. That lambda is 4659.36 angstrom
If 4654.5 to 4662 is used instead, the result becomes 4659.36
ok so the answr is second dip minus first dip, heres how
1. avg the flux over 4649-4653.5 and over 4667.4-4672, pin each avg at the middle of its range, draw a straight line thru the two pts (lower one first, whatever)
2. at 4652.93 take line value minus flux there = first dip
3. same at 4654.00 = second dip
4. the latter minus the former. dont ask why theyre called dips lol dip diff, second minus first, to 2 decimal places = -0.23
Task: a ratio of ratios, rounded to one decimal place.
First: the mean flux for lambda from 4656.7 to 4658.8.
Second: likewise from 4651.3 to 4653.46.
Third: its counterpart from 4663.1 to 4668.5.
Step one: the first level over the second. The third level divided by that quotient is 11.6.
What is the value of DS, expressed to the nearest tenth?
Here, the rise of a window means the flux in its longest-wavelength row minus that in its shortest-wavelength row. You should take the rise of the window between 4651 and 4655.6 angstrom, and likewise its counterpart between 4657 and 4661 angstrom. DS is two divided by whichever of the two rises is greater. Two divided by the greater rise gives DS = 2.0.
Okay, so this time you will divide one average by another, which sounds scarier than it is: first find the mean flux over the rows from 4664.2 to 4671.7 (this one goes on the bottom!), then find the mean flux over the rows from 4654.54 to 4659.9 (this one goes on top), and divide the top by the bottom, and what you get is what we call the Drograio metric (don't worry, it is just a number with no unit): 1.22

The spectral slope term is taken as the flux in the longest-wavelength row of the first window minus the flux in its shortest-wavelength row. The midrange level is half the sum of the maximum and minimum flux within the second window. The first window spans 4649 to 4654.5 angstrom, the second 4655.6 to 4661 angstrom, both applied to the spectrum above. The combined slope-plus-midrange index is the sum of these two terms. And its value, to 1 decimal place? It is 13.1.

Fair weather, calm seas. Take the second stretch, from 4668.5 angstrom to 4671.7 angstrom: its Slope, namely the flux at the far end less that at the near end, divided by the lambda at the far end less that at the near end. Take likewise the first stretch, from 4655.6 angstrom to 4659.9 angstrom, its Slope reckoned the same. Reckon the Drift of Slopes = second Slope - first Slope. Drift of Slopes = -0.54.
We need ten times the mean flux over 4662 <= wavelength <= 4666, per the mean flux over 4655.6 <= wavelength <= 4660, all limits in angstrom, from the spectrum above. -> 8.6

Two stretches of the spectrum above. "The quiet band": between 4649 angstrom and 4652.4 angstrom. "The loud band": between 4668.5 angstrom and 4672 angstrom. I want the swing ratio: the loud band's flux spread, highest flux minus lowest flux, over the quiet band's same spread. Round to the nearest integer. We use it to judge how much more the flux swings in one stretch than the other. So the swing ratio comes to 0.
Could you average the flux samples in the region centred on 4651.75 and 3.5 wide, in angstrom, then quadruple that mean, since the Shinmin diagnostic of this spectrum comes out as 57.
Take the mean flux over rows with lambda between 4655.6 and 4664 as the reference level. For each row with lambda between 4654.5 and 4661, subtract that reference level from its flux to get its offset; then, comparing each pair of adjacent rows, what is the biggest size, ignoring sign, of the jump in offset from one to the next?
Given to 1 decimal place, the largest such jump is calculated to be 2.7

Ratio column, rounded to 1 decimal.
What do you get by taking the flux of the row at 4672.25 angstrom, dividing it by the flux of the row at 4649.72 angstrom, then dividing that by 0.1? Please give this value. 8.8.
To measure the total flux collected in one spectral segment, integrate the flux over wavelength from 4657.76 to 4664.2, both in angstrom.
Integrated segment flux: 88.4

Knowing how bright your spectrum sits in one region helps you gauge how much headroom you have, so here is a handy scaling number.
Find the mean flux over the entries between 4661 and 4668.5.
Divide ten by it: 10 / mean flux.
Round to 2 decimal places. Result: 0.84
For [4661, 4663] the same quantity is 0.81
